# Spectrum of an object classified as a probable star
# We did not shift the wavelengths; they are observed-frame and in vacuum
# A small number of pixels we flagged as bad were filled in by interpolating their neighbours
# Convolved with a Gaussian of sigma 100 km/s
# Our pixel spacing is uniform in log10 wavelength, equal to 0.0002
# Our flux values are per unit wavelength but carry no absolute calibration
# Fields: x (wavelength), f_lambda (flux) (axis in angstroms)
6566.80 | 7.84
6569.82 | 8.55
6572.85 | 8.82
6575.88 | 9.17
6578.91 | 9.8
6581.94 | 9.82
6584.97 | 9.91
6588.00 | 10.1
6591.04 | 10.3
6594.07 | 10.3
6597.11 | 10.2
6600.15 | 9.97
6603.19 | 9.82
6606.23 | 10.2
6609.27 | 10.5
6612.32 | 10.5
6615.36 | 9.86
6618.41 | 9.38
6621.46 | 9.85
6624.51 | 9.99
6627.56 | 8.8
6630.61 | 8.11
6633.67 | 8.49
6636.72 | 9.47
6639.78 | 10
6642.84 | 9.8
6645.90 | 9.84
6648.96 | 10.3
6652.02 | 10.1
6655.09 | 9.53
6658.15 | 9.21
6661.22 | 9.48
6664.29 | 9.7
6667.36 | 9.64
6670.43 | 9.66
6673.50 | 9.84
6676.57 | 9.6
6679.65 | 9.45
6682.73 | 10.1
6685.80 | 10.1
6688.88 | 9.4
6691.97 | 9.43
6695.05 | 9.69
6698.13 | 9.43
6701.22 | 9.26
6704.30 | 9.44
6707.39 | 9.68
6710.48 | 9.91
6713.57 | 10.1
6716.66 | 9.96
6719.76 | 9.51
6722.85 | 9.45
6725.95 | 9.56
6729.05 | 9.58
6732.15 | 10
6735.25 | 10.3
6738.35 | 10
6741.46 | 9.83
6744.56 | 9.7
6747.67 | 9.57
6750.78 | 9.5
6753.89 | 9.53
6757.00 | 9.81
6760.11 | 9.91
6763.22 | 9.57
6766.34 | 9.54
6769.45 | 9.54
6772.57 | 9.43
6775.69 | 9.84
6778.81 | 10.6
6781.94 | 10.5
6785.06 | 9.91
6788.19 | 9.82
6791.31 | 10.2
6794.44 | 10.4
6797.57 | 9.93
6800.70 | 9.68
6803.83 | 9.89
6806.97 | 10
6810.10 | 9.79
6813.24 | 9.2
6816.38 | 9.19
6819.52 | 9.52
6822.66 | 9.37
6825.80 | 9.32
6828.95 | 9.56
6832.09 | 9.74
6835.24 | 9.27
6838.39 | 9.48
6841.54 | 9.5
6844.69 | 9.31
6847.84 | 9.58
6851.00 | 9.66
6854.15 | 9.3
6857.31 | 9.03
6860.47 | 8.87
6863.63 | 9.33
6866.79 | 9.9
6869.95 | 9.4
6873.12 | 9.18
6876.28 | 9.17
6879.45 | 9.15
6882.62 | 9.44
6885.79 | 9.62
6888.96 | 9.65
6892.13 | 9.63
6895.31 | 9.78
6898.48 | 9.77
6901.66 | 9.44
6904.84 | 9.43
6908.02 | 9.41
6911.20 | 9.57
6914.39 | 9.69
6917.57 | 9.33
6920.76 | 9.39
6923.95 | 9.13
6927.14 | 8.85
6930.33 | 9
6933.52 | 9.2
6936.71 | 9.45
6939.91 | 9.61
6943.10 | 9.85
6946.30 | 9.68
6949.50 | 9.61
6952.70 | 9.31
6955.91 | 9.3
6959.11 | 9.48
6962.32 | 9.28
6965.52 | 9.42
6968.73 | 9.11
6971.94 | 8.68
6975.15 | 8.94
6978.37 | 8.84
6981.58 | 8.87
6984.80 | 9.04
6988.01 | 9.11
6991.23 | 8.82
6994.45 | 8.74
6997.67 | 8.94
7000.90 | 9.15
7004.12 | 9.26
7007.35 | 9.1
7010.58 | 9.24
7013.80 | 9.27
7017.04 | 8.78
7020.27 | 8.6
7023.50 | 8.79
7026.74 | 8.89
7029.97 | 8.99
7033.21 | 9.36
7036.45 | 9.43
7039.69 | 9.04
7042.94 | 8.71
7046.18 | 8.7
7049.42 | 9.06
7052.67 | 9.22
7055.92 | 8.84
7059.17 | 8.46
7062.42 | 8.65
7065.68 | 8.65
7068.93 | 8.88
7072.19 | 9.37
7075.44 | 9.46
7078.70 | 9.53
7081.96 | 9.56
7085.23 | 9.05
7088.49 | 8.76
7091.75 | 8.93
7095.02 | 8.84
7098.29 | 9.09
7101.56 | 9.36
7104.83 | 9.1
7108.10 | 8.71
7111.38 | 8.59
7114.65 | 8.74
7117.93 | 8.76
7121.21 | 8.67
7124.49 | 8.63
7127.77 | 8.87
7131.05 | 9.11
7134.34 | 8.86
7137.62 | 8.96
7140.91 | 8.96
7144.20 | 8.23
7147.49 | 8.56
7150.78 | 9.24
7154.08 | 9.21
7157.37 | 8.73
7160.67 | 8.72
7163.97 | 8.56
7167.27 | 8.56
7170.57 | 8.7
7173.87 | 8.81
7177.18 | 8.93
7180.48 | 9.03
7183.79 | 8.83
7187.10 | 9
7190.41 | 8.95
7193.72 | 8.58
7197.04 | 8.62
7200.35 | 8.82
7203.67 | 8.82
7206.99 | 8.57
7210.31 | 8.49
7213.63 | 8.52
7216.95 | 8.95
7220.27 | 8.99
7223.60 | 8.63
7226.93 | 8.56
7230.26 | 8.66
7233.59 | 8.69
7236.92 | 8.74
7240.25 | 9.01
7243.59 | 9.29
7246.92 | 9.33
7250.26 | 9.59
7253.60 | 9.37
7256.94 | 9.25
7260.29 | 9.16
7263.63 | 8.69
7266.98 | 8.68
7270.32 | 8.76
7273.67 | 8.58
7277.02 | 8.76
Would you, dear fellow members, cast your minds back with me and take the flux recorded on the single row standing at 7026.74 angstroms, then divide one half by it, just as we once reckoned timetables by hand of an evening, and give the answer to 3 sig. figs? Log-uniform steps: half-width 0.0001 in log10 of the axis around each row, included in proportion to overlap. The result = 0.0562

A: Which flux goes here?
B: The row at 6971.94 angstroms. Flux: 8.68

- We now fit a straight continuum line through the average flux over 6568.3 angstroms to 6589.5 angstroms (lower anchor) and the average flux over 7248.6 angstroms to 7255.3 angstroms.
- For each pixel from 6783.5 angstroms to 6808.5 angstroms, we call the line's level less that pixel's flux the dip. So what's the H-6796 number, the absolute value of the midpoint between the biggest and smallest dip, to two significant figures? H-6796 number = 0.58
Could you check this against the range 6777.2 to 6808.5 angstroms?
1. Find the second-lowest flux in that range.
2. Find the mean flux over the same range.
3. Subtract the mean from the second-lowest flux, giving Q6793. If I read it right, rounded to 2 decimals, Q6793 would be -0.27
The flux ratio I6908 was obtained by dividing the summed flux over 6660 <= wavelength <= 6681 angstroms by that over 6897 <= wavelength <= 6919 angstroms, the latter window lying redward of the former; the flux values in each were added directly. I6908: 1.01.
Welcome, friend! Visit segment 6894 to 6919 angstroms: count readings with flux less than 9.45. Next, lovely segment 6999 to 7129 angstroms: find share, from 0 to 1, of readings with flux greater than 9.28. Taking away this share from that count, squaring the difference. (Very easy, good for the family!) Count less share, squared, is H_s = 15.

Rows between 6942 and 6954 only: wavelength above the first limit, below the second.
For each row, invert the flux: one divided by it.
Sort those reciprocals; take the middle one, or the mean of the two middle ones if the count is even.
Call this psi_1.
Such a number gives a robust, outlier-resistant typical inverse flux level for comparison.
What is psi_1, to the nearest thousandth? 0.104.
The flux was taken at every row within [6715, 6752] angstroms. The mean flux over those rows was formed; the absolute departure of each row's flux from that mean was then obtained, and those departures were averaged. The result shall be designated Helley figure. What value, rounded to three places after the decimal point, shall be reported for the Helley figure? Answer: 0.226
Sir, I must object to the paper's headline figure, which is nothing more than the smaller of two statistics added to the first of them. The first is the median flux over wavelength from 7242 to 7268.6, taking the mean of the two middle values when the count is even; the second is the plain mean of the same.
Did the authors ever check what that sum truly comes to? 18.4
